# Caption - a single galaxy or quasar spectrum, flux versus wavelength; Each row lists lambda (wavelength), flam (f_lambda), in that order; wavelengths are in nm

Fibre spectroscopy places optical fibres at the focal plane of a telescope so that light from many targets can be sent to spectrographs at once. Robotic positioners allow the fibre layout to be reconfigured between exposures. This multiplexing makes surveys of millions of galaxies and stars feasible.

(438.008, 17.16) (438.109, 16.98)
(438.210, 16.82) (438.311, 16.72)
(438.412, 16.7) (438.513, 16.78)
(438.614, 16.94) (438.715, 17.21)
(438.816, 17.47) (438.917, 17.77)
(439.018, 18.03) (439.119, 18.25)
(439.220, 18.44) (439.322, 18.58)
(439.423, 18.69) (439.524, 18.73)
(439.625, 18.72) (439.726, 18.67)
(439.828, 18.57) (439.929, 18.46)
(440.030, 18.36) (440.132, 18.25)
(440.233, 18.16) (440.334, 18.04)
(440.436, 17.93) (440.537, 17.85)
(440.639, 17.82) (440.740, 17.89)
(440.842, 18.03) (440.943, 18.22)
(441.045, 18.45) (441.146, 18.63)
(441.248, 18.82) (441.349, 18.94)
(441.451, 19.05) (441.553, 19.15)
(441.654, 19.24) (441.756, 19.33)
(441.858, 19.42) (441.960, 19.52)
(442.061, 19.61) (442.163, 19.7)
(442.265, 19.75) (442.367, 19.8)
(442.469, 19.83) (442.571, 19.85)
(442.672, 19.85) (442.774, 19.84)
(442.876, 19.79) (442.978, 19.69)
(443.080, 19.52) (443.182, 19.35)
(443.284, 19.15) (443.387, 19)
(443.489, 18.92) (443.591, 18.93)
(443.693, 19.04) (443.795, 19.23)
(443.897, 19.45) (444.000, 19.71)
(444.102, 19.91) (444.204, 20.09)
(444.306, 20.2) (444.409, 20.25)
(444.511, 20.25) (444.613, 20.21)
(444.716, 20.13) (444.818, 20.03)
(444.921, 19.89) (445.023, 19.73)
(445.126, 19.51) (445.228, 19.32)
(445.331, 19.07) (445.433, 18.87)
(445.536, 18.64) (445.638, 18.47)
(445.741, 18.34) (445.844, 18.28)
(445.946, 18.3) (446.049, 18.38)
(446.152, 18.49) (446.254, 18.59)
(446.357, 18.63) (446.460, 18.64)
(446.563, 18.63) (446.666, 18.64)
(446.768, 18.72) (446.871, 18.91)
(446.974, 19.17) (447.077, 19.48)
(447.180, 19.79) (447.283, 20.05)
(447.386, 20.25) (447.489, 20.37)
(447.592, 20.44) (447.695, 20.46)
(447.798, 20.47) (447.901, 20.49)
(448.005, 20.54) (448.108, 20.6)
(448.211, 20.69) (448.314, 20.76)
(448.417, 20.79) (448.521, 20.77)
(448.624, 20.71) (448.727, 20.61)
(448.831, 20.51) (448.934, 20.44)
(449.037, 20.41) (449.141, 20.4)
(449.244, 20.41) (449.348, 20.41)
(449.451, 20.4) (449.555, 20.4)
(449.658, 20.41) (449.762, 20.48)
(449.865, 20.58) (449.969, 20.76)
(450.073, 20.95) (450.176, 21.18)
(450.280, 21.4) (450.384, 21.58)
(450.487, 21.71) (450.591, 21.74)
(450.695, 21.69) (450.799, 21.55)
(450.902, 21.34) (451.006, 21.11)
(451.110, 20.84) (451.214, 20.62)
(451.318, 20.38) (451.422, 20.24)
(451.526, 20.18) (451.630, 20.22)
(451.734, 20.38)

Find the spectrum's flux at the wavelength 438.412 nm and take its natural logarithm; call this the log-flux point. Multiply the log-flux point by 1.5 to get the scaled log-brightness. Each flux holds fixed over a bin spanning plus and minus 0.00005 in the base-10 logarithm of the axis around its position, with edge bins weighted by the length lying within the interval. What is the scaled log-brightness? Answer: 4.22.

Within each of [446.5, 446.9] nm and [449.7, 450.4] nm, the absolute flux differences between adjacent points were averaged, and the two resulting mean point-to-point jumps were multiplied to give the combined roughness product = 0.0171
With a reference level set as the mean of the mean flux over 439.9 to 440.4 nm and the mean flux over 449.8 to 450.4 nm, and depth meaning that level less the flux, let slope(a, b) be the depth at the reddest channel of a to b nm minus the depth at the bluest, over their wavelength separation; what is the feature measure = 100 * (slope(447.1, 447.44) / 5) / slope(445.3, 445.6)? -21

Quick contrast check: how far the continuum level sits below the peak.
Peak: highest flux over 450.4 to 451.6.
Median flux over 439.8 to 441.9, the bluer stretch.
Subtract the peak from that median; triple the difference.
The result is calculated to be -10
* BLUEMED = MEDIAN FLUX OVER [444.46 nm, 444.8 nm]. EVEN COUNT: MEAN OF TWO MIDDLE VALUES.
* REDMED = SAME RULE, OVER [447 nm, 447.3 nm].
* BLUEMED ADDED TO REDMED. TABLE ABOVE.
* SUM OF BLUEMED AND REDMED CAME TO 40.0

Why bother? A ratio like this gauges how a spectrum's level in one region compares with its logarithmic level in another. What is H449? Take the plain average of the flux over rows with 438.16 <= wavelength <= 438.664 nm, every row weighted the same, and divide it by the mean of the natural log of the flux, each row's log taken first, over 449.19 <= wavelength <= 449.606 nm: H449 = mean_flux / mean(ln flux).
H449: 5.6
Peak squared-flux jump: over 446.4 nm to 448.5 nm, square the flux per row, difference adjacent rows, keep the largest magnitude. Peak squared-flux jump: 12.2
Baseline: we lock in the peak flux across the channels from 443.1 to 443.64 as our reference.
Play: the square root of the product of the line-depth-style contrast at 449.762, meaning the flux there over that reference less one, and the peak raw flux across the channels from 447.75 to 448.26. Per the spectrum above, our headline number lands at 1.1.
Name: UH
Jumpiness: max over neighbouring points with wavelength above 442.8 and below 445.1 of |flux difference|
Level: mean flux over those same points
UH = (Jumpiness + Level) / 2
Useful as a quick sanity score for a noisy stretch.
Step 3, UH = 10.0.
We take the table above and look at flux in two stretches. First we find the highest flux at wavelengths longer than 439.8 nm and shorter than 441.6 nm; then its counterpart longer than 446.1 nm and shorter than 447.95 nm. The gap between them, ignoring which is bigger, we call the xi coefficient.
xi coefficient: 1.3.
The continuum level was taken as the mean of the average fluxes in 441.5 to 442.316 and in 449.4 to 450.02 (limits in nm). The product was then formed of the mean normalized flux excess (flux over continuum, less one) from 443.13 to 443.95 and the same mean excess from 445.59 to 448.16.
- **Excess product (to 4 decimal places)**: 0.0014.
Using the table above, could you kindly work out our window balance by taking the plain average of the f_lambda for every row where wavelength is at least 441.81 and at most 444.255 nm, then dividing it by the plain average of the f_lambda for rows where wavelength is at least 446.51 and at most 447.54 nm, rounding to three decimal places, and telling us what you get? 1.007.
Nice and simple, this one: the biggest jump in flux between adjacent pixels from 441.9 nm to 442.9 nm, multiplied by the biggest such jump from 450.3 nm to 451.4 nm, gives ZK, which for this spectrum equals 0.024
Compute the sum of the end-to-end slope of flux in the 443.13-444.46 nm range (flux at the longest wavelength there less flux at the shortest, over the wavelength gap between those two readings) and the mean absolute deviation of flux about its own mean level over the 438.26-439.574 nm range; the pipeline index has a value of 1.4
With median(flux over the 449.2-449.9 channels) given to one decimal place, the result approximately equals 20.4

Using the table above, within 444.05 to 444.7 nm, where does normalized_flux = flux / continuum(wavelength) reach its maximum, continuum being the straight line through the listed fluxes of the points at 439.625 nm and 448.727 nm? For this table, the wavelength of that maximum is 444.409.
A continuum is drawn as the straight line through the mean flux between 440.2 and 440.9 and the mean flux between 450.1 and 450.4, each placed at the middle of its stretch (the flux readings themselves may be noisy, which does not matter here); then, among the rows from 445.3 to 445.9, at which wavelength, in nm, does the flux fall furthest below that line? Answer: 445.844 nm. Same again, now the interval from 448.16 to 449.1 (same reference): 449.037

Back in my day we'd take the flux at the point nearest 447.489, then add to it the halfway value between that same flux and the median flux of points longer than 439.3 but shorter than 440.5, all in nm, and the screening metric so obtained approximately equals 39.8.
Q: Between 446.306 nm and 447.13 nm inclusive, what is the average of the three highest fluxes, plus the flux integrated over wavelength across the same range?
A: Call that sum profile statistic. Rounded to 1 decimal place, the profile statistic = 34.7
